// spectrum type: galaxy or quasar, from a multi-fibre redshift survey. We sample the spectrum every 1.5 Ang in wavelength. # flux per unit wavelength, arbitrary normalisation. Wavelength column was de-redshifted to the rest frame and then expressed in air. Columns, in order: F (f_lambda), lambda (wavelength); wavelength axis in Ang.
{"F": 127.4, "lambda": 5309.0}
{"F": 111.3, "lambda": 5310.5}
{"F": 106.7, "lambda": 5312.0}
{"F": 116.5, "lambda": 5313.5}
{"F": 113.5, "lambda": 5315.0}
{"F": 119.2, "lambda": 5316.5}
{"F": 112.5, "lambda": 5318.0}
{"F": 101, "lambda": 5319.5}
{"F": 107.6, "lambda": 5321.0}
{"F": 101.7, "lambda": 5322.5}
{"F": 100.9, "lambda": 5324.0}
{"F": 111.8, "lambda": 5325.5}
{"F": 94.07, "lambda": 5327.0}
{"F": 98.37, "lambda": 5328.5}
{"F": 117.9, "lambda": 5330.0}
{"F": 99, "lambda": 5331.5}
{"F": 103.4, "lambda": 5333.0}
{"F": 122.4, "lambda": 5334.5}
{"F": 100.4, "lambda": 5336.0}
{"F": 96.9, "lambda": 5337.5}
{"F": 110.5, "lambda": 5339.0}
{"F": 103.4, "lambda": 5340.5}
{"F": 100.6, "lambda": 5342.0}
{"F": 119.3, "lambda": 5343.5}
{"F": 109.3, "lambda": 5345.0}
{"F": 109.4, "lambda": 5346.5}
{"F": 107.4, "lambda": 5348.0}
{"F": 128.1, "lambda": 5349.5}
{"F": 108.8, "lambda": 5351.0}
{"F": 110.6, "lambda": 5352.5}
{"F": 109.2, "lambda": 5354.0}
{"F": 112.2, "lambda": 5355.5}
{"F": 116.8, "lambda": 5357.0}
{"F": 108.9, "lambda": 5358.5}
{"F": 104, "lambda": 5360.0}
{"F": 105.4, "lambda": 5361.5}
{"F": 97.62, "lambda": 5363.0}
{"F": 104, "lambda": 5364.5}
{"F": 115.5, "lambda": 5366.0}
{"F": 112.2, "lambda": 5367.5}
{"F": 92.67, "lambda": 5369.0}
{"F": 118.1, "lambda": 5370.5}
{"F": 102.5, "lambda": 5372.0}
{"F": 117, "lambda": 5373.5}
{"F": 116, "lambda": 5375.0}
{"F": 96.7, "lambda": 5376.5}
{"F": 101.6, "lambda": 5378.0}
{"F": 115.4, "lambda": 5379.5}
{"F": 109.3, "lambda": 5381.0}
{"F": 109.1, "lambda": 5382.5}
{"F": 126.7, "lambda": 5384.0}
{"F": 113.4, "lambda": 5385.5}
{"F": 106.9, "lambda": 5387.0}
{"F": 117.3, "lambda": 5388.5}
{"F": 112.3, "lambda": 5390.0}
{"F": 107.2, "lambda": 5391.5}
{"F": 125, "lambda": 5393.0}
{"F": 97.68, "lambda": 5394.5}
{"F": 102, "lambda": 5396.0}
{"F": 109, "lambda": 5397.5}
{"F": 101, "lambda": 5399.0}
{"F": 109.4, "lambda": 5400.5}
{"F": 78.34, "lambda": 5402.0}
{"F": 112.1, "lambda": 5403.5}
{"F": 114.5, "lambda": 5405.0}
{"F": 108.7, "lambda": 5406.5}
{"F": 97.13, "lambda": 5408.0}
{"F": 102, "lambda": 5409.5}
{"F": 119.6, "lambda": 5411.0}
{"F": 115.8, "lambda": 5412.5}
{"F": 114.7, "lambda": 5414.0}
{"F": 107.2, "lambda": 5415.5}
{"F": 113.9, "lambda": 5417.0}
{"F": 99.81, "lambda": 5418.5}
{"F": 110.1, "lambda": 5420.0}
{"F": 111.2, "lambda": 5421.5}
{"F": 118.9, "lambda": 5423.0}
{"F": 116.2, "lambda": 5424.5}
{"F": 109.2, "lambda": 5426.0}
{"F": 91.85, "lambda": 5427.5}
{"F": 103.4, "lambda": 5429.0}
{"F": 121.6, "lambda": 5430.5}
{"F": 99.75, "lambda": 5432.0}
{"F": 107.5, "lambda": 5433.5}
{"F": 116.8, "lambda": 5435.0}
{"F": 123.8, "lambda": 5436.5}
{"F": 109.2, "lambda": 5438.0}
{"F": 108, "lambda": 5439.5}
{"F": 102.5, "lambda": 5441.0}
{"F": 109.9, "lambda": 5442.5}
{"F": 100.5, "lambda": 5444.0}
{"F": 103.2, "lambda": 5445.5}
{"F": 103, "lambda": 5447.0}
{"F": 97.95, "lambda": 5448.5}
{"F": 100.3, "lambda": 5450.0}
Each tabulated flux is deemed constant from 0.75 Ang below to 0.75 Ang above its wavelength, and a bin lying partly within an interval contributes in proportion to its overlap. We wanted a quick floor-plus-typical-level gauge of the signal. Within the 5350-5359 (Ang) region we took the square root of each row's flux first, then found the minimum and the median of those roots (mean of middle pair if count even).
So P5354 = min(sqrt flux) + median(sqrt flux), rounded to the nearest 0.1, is 20.9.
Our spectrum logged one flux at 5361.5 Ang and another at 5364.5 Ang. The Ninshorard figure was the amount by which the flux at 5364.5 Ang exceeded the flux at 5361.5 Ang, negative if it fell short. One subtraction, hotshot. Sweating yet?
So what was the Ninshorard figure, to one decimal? -1.4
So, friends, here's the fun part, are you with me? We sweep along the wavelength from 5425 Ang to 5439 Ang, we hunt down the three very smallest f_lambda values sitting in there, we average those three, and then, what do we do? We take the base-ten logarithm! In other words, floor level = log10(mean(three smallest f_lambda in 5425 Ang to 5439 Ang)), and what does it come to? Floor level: 1.99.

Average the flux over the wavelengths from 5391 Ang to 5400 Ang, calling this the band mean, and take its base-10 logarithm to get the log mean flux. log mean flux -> 2.03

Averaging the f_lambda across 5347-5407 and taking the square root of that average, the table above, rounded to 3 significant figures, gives 10.4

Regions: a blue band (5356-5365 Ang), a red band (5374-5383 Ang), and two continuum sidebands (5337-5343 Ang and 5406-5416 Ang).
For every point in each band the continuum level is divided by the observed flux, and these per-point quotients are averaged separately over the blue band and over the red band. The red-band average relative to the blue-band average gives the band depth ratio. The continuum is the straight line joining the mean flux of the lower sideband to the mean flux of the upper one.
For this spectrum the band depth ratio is 1.00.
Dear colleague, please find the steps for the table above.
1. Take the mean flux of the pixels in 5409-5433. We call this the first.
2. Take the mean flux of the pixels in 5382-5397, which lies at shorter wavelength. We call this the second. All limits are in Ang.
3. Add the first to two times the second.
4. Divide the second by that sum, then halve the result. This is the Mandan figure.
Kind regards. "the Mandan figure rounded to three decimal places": 0.168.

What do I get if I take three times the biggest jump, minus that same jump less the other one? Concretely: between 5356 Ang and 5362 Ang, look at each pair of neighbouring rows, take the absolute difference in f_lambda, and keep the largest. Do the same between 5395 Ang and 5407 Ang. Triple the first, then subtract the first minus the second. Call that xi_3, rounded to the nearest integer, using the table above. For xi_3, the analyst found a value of 50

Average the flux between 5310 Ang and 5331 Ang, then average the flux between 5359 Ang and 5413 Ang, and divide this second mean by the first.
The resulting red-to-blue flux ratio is 1.00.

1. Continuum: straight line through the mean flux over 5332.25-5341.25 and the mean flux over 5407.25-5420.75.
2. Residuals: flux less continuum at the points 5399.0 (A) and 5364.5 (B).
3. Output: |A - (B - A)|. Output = 12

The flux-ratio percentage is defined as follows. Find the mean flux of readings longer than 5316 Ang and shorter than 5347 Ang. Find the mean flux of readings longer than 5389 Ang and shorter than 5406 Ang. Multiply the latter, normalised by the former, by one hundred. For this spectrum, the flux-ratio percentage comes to 100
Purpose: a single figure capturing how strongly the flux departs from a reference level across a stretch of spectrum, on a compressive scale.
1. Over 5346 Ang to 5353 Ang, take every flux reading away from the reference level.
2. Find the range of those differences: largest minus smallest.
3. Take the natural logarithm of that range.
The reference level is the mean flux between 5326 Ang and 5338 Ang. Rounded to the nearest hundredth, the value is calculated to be 3.03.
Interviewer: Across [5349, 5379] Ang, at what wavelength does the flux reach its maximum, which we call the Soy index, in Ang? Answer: 5349.5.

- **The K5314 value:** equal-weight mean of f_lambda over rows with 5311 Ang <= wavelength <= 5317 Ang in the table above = 114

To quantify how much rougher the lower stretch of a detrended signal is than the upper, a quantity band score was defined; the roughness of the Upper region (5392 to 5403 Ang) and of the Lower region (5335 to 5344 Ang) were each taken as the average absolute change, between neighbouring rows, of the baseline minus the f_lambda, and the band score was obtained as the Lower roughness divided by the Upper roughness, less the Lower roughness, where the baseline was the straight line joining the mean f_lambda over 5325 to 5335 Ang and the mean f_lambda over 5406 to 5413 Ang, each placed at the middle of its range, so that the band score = -8.5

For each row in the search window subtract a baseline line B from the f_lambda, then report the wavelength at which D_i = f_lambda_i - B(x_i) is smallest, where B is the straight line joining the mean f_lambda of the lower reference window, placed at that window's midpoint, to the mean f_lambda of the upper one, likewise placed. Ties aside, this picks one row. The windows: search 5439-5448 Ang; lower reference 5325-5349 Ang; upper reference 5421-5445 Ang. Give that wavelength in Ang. 5444.0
